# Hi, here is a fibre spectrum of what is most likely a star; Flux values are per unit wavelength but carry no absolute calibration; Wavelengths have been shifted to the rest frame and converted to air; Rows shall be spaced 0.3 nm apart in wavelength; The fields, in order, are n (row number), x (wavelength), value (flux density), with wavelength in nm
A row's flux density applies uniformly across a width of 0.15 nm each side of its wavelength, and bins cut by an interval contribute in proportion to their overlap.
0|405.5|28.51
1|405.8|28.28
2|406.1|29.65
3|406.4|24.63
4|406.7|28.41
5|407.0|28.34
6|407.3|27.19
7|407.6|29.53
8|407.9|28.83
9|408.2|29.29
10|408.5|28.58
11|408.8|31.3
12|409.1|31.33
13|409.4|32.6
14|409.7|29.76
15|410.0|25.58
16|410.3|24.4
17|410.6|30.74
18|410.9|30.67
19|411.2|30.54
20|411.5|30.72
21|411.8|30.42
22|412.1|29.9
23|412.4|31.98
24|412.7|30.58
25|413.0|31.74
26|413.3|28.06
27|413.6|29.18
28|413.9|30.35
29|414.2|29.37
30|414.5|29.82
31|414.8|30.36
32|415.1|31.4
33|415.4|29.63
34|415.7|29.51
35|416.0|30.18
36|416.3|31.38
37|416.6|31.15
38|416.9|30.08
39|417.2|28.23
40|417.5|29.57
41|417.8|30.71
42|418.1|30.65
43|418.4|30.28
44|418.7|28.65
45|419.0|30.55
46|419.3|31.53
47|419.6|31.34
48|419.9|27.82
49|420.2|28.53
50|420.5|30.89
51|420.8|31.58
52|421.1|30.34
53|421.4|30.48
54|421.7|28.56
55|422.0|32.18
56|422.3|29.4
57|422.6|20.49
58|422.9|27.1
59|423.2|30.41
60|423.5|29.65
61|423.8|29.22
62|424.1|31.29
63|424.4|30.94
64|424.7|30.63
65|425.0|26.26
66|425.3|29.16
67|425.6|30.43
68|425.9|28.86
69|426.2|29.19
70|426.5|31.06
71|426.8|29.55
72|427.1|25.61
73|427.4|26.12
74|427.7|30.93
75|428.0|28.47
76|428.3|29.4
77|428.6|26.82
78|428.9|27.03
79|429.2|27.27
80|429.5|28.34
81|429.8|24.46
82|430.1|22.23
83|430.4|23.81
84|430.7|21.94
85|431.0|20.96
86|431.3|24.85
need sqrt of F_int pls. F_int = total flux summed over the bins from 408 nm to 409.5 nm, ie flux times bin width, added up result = 6.8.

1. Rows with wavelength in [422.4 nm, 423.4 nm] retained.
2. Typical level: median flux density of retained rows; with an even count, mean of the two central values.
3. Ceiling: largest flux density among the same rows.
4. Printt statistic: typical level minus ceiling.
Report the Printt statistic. -3.31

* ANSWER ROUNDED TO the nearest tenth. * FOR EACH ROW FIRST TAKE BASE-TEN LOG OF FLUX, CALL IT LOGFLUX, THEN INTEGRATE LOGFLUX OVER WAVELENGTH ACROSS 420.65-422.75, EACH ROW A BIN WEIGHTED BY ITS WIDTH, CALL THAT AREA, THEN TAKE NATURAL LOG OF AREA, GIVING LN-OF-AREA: 1.1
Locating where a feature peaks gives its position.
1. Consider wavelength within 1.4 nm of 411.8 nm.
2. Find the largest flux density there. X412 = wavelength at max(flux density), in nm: 412.4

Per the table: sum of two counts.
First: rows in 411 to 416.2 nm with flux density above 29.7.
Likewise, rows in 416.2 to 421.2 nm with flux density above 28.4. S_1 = 27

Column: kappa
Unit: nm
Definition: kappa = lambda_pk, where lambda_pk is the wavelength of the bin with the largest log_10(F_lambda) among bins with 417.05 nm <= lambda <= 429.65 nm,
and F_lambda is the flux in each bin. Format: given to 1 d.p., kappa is 422.0 nm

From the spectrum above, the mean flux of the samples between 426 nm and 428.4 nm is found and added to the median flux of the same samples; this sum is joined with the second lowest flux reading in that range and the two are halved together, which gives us 42.10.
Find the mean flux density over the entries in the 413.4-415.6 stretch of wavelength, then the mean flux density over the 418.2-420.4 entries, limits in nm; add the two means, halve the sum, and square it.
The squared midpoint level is 895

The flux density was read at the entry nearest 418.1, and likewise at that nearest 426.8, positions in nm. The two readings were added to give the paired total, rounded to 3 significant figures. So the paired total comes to 60.2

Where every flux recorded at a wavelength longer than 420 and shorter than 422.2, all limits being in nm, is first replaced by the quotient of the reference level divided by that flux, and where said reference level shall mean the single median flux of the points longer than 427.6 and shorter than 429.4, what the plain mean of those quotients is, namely 0.92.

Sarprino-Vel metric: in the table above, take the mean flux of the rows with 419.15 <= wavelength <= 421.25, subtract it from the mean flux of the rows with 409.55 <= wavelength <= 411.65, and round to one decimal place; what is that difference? -1.4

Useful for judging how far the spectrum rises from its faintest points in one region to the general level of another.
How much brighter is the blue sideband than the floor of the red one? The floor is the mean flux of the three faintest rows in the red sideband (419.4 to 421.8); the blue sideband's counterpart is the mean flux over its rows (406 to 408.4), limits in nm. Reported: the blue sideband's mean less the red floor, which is -0.1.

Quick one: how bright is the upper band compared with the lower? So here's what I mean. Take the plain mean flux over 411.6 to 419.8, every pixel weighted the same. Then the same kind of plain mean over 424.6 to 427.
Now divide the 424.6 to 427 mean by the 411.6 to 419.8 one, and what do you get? 0.97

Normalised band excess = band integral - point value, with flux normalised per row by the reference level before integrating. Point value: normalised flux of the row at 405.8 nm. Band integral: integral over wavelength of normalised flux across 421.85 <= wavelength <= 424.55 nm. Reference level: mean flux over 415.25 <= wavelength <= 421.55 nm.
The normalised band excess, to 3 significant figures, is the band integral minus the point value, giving 1.66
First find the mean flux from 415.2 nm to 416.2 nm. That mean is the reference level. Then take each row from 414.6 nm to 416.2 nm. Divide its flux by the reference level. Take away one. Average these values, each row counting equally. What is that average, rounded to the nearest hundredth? 0.01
